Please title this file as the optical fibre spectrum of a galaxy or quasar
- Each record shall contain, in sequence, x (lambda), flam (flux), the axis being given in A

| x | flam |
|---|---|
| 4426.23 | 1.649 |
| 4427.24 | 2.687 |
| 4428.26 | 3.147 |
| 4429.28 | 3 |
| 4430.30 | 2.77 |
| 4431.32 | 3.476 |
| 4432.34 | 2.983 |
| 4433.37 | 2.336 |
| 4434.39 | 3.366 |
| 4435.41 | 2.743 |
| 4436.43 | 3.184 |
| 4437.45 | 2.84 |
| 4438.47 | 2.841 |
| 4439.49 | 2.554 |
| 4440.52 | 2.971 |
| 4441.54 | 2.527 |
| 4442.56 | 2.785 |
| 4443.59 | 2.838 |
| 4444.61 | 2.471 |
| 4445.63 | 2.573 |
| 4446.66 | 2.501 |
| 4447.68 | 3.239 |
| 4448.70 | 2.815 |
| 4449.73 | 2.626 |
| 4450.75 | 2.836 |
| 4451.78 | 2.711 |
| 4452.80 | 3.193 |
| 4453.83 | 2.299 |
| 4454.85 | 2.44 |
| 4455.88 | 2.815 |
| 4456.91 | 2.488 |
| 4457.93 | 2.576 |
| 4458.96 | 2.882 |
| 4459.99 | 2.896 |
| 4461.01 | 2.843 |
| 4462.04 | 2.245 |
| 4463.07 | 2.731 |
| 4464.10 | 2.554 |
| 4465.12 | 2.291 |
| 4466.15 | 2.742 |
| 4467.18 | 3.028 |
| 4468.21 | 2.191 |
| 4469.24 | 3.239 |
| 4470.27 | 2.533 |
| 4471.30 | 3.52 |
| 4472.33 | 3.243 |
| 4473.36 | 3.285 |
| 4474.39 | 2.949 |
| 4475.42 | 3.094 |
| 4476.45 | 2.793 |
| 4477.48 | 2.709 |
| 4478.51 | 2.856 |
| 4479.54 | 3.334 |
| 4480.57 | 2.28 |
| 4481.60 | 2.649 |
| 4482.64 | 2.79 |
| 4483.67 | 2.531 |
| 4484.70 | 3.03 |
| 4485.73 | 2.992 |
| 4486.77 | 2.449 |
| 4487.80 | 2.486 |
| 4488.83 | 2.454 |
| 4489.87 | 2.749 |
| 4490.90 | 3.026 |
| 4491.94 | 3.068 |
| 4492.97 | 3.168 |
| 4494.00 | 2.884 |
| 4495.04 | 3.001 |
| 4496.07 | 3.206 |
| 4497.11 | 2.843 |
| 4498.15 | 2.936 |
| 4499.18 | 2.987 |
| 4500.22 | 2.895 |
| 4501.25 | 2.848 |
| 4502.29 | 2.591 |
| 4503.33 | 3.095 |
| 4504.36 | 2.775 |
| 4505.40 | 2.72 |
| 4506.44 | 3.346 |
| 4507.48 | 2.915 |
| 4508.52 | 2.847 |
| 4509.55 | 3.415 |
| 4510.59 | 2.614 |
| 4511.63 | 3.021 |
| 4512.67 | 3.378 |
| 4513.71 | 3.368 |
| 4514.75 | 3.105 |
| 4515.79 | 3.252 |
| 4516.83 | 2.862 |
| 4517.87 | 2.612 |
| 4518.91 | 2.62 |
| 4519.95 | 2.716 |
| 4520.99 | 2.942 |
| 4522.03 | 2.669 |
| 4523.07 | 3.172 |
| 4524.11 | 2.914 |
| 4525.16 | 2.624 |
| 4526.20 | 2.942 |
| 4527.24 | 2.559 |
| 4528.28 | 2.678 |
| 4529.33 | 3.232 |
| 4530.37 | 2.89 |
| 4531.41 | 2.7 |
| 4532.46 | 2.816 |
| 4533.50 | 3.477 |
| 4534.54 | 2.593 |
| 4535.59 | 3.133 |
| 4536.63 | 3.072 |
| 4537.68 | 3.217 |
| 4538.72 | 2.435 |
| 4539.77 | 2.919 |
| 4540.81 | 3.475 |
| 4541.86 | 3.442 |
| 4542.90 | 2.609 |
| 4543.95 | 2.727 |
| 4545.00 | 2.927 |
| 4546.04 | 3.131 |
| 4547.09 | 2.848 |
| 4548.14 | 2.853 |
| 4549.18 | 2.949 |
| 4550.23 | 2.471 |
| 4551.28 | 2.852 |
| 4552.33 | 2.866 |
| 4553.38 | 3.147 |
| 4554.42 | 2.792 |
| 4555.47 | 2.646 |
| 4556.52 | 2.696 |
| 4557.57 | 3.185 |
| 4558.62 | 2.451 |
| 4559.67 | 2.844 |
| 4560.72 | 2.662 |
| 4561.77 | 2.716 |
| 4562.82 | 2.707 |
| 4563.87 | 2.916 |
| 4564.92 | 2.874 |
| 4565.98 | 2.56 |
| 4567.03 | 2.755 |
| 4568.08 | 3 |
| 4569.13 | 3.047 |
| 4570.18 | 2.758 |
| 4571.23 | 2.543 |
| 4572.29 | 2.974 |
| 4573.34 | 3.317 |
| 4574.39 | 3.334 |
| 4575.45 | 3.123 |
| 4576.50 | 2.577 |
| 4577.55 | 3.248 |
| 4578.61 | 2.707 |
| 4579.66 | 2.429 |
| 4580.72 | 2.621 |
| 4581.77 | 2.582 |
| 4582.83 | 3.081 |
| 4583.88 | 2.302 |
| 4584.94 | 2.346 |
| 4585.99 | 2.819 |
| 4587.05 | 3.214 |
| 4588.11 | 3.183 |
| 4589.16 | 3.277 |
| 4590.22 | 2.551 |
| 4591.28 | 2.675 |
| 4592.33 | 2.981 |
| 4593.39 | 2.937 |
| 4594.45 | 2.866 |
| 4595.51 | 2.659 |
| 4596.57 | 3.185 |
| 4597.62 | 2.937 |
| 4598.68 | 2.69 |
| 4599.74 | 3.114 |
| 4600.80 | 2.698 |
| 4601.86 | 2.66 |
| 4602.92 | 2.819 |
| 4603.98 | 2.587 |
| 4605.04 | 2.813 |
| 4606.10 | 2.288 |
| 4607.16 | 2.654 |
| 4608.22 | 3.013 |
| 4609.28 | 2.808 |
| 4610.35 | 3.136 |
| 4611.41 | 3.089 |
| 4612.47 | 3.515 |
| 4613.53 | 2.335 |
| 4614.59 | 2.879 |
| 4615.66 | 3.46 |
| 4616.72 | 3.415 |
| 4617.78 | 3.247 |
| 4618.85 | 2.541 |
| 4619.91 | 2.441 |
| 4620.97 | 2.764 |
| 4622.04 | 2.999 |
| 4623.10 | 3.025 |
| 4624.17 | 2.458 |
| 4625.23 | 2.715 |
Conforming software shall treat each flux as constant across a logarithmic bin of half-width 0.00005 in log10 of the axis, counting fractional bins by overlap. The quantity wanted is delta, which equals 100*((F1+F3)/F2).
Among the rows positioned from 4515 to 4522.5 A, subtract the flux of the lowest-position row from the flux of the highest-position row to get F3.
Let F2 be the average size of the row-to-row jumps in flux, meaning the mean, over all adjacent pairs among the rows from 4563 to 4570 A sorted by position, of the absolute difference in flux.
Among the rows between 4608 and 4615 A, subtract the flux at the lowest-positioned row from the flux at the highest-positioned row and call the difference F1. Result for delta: -425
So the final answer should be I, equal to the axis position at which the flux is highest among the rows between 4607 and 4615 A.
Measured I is 4612.47 A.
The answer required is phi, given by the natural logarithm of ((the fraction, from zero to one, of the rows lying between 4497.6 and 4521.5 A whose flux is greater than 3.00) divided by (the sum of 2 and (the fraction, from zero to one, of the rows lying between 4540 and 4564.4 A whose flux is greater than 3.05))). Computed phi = -1.85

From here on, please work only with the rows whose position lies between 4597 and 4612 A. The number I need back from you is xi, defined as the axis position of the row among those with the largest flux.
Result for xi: 4610.35 A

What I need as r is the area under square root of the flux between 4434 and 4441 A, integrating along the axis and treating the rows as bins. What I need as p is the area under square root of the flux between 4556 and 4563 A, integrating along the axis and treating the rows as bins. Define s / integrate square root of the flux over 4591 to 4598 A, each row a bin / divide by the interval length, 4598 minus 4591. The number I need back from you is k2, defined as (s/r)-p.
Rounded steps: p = 11.6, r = 12.0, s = 1.70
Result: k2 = -11.5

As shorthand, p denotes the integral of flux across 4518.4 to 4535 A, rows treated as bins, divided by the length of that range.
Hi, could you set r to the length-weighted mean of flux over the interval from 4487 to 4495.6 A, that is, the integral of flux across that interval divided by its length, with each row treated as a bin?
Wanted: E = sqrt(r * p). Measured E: 2.85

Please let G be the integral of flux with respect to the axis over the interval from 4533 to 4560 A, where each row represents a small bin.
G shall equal 78.7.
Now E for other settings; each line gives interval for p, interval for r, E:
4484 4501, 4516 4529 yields 2.84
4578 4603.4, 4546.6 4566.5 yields 2.80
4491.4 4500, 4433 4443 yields 2.91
